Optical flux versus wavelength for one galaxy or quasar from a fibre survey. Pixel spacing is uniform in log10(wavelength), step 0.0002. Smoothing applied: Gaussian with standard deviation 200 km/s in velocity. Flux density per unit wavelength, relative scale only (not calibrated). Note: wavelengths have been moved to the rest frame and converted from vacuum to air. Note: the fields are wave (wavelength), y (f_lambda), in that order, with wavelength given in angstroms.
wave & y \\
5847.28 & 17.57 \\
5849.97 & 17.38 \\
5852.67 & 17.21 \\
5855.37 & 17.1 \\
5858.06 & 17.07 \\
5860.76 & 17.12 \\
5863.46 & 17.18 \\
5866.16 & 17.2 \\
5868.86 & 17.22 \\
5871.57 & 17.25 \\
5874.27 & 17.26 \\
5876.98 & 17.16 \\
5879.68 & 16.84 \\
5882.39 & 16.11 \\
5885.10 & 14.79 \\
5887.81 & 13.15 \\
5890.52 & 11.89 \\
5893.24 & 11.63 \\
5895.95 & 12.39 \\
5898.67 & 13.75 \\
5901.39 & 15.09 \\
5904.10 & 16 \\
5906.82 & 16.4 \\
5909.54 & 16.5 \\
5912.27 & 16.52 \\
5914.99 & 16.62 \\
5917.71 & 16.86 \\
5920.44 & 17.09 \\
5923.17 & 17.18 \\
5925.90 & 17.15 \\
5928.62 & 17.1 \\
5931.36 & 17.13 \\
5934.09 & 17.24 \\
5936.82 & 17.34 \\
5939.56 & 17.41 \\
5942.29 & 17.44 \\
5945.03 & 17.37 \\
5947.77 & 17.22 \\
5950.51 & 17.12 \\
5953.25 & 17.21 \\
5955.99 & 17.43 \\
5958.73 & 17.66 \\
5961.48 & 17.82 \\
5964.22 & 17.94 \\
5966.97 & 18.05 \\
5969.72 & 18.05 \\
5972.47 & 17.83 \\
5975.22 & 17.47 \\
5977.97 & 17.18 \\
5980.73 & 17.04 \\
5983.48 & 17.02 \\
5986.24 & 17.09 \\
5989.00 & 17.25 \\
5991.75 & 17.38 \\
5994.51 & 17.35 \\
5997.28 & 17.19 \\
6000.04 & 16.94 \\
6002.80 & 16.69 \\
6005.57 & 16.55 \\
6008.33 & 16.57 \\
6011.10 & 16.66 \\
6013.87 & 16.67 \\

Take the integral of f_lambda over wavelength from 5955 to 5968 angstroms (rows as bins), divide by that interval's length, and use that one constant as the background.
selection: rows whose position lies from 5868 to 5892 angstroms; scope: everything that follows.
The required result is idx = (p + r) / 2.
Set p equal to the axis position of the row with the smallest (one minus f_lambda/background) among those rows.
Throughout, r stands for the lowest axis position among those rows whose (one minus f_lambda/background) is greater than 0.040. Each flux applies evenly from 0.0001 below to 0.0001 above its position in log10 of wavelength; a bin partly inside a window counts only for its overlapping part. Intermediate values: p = 5874.27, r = 5879.68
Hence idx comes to 5877.0 angstroms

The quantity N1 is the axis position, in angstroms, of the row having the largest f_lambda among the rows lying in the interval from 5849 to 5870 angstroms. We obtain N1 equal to 5849.97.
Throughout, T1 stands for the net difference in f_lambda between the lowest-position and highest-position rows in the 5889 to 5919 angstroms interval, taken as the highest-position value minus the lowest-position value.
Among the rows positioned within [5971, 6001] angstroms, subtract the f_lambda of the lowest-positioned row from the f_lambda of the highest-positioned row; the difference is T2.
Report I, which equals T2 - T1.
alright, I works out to -6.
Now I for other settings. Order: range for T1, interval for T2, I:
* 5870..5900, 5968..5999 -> 3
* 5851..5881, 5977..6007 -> 0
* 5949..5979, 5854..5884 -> -1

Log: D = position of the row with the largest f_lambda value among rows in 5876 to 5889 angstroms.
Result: 5876.98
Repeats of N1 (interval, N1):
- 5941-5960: 5958.73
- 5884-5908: 5906.82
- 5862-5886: 5874.27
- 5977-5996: 5991.75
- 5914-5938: 5936.82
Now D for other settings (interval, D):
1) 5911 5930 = 5923.17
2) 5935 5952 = 5942.29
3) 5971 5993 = 5972.47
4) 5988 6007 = 5991.75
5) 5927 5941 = 5939.56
